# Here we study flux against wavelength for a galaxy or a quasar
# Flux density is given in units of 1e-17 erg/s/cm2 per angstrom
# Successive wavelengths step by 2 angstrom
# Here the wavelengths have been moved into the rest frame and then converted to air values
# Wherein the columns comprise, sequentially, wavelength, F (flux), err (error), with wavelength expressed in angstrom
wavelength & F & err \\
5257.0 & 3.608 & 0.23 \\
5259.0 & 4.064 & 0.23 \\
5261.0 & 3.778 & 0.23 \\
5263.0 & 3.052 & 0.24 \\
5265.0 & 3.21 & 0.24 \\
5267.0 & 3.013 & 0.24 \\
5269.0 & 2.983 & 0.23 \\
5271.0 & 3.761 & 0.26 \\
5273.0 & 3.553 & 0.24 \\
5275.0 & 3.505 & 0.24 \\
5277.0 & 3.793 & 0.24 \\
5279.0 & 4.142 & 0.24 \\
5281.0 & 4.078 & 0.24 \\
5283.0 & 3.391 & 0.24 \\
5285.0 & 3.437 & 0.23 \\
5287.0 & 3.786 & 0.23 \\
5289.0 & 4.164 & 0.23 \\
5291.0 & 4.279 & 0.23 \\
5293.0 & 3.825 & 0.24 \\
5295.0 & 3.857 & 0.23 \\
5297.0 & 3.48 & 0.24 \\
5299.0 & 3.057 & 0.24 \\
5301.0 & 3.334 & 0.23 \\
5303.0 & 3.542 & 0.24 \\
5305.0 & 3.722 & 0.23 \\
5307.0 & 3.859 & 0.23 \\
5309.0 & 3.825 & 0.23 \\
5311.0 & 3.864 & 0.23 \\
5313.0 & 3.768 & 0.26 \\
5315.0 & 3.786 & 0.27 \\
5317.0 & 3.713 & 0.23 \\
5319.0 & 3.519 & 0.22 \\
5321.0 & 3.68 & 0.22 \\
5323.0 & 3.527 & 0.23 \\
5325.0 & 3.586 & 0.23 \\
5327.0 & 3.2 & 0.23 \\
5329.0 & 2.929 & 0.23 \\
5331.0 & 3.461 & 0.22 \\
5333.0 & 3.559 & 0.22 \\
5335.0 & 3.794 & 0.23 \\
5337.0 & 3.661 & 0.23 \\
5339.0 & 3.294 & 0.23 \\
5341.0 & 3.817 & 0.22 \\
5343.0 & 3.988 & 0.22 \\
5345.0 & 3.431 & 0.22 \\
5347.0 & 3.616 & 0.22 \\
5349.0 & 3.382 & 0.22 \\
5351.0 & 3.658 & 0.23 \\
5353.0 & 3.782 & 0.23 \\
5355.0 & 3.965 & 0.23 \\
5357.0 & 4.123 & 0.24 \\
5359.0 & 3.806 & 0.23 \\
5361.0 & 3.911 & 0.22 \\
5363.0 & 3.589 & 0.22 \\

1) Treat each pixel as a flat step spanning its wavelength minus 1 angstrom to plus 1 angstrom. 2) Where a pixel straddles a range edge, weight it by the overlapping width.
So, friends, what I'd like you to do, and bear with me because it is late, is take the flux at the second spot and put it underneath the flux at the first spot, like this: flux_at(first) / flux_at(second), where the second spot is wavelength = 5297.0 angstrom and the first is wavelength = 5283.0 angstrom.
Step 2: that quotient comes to 0.97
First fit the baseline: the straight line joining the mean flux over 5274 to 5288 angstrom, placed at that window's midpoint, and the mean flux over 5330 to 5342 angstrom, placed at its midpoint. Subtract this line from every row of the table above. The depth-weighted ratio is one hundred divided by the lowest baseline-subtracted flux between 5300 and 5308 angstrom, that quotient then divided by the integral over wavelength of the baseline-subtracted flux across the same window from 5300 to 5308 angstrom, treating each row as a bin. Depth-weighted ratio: 574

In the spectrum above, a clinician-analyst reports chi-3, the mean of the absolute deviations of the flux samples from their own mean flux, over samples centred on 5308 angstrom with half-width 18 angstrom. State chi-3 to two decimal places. 0.19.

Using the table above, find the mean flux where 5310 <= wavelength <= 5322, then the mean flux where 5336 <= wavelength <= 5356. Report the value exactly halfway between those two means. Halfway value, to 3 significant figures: 3.69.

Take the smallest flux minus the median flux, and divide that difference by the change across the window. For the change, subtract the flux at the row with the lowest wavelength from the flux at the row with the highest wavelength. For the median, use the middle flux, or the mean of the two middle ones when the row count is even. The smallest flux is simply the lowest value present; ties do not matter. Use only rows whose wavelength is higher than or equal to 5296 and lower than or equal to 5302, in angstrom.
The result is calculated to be 1.90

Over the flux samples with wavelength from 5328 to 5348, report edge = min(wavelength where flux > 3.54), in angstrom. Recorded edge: 5333.0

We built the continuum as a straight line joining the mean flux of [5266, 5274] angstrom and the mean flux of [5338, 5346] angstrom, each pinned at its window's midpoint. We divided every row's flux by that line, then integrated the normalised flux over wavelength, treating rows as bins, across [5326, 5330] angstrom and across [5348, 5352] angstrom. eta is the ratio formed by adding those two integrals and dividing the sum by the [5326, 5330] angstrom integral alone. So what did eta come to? 2.12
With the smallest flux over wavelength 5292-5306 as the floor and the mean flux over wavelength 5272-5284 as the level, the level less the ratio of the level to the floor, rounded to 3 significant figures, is 2.52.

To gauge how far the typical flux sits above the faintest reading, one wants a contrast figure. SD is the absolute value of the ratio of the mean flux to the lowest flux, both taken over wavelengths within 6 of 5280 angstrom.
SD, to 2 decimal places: 1.10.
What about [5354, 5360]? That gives 1.04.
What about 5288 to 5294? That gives 1.07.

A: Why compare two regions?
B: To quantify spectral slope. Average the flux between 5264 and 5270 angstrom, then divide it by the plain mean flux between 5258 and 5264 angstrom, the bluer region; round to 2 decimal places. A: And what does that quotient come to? 0.85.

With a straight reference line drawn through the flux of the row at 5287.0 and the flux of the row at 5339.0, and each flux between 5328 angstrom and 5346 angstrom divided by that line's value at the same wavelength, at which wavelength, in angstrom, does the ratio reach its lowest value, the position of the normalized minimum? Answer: 5329.0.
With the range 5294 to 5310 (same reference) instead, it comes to 5299.0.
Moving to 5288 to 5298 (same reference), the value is 5297.0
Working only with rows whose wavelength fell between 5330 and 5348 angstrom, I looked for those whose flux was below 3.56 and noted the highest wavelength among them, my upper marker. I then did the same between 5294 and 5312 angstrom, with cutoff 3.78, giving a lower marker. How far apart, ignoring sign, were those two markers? 40 angstrom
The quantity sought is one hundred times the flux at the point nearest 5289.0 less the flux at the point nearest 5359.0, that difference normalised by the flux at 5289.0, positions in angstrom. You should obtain 8.6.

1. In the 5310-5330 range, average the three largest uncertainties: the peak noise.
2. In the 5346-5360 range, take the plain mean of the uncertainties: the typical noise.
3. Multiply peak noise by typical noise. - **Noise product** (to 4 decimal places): 0.0579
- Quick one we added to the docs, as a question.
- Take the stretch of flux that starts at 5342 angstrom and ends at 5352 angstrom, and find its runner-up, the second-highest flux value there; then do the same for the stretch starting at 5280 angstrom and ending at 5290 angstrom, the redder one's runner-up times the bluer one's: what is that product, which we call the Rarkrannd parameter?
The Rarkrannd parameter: 14.9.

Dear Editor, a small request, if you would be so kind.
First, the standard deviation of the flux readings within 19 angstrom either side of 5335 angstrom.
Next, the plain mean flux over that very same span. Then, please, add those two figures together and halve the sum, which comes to 1.90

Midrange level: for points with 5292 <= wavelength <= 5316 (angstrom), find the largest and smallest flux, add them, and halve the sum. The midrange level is 3.46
